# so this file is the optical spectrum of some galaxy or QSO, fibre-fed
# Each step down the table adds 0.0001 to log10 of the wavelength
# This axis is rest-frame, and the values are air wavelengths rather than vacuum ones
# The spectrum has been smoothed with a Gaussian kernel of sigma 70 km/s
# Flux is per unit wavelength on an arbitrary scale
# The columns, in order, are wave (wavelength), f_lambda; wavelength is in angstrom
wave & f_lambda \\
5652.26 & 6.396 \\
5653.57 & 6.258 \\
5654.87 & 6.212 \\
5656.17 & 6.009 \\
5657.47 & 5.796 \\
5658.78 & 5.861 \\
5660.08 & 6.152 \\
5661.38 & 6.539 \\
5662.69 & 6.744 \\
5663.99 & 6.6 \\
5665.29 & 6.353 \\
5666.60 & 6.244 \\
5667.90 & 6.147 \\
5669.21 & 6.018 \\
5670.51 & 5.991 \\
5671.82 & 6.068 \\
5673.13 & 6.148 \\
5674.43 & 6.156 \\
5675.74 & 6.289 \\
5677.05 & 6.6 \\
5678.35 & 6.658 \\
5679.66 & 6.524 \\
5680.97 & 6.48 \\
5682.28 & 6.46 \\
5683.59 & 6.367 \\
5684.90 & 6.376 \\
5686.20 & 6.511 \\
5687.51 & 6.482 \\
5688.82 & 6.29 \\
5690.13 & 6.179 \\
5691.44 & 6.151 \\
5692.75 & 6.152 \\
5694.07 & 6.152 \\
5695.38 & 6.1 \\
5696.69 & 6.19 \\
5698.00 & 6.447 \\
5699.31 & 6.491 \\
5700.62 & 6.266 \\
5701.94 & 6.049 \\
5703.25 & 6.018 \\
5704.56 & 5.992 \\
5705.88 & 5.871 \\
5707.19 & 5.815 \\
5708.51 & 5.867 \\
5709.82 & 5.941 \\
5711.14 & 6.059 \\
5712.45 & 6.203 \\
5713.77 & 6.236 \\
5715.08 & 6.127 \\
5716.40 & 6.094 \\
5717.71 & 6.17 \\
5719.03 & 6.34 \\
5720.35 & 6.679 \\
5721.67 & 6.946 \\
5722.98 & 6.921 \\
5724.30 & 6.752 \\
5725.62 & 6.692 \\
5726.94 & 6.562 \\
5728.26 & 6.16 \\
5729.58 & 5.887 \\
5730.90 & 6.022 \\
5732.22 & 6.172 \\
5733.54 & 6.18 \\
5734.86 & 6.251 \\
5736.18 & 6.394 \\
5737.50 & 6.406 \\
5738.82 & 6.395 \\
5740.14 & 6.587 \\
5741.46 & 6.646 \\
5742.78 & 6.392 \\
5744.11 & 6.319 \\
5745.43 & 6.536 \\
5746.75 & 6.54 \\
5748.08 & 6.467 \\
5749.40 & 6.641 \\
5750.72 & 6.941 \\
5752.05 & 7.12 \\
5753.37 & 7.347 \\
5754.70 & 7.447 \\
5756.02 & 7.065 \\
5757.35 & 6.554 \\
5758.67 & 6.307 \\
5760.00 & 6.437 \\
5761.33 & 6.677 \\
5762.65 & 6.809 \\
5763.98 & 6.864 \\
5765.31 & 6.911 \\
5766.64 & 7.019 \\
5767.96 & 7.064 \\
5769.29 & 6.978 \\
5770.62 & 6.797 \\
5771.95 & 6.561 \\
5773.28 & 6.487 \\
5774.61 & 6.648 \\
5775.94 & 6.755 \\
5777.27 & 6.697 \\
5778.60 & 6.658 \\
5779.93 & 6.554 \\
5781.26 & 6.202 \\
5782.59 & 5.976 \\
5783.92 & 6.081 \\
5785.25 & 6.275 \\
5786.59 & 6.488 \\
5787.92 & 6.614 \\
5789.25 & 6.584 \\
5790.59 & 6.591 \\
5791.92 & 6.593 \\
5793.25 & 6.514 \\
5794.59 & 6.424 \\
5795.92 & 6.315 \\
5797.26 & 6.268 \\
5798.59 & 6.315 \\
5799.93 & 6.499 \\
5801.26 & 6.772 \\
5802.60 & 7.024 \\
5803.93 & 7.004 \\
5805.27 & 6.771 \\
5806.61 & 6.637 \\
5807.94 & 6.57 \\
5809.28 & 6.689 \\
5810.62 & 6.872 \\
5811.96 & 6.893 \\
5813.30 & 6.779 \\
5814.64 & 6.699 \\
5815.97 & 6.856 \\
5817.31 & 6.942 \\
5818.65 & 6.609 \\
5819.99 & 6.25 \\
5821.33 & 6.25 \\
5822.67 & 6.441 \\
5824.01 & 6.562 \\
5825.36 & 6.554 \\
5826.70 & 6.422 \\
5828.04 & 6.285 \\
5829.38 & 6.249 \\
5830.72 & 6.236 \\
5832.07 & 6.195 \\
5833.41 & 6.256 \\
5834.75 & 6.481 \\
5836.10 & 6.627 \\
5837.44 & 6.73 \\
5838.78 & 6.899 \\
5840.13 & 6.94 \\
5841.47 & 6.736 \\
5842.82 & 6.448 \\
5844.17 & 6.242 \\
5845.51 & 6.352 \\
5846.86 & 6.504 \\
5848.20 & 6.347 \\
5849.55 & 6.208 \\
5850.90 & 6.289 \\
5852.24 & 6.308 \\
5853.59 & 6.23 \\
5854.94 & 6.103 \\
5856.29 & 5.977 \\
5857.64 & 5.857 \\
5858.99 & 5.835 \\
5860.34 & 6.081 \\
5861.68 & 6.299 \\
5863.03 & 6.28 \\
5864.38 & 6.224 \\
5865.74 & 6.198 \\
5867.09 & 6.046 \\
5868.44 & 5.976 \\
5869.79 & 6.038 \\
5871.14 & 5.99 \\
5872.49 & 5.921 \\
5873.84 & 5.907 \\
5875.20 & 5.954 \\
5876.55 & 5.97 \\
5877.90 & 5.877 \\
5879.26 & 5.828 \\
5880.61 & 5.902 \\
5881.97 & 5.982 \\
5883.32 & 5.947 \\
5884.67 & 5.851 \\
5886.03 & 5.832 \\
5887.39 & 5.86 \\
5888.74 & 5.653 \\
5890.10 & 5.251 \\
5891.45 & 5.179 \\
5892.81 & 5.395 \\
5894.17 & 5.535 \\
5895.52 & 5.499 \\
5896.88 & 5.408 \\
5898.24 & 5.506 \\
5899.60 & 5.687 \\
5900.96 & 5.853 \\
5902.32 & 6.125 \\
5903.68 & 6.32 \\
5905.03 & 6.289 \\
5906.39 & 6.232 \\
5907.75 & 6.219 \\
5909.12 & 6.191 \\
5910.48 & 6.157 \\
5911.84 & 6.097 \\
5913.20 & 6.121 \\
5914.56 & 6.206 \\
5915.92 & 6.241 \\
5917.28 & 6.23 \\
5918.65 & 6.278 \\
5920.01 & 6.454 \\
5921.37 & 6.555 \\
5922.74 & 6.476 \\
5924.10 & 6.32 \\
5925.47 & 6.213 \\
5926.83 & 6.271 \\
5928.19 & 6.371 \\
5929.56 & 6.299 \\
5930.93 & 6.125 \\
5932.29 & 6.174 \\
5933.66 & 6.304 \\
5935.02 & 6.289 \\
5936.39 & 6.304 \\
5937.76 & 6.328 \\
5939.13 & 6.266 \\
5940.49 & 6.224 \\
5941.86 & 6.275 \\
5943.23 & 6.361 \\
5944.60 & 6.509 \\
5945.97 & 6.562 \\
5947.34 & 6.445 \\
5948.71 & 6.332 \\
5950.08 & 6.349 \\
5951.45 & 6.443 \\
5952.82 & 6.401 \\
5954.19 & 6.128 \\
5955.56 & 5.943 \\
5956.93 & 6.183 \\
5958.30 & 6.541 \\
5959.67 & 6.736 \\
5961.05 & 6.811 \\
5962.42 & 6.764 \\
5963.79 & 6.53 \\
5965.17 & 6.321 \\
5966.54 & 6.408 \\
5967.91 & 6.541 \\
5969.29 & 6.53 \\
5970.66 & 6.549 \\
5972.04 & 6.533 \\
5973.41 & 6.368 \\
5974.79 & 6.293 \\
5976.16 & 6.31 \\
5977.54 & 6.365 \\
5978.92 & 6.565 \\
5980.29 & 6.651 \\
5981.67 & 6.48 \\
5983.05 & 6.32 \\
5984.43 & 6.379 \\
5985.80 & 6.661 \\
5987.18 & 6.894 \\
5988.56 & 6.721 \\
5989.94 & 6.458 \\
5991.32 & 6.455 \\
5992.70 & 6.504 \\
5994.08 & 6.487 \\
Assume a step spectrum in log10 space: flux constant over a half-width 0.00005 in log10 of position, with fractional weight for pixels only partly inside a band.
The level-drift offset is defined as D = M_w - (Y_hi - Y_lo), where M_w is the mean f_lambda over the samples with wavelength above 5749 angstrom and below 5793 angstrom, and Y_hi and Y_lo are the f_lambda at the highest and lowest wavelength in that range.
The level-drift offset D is 6.7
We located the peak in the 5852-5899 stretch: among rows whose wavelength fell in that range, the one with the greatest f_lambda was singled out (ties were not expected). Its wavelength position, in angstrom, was 5852.24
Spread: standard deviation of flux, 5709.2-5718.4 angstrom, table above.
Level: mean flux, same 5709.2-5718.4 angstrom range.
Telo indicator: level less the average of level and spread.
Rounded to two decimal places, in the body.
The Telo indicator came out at 3.01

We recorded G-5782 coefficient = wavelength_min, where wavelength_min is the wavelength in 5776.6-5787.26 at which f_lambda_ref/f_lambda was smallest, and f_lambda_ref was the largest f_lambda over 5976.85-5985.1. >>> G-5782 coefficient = 5777.27 angstrom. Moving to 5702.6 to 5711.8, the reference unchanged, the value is 5711.14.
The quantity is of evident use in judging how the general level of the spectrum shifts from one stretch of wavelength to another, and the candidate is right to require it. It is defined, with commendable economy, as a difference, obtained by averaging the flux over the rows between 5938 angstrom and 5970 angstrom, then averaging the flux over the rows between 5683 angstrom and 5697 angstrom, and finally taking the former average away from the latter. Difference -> -0.15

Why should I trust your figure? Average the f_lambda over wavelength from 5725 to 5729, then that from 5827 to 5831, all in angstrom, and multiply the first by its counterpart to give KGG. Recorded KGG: 40.5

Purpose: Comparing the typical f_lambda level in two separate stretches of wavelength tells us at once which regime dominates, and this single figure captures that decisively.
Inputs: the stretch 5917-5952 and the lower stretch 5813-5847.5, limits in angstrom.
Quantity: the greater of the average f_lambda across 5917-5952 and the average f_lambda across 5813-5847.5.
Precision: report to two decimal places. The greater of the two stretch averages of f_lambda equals 6.52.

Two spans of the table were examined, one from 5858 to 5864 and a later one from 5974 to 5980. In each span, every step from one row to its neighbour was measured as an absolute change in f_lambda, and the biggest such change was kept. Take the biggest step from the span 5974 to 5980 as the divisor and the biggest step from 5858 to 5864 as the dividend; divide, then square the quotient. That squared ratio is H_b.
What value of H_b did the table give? 1.5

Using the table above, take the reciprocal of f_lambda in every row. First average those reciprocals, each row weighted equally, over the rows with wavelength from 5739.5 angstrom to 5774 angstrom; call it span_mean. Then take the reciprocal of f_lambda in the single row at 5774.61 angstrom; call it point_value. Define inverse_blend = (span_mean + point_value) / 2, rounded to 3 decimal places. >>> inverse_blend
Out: 0.149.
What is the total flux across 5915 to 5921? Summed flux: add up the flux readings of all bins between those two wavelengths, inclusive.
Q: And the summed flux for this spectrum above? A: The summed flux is 25.2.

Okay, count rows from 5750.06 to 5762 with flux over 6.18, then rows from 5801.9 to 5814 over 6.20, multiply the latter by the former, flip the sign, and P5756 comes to -81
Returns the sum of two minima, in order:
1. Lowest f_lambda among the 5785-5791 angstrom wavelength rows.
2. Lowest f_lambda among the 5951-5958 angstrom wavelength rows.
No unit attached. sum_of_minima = 12.2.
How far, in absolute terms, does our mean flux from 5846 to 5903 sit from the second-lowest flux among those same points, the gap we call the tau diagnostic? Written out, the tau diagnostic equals 0.67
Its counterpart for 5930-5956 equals 0.18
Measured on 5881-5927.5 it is 0.73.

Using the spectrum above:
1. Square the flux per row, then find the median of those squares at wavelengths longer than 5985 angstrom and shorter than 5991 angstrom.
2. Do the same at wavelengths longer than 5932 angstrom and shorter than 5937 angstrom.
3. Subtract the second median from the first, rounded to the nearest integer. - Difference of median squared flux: 5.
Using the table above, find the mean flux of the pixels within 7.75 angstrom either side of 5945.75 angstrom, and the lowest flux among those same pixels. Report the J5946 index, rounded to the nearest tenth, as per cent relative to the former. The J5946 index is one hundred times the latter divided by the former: 97.6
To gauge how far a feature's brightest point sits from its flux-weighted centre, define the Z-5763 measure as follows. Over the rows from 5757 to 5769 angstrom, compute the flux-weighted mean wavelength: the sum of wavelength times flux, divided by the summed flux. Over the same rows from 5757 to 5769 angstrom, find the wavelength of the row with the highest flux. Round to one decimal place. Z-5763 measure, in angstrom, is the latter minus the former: 5.2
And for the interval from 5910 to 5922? 5.4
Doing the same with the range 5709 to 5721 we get 5.2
